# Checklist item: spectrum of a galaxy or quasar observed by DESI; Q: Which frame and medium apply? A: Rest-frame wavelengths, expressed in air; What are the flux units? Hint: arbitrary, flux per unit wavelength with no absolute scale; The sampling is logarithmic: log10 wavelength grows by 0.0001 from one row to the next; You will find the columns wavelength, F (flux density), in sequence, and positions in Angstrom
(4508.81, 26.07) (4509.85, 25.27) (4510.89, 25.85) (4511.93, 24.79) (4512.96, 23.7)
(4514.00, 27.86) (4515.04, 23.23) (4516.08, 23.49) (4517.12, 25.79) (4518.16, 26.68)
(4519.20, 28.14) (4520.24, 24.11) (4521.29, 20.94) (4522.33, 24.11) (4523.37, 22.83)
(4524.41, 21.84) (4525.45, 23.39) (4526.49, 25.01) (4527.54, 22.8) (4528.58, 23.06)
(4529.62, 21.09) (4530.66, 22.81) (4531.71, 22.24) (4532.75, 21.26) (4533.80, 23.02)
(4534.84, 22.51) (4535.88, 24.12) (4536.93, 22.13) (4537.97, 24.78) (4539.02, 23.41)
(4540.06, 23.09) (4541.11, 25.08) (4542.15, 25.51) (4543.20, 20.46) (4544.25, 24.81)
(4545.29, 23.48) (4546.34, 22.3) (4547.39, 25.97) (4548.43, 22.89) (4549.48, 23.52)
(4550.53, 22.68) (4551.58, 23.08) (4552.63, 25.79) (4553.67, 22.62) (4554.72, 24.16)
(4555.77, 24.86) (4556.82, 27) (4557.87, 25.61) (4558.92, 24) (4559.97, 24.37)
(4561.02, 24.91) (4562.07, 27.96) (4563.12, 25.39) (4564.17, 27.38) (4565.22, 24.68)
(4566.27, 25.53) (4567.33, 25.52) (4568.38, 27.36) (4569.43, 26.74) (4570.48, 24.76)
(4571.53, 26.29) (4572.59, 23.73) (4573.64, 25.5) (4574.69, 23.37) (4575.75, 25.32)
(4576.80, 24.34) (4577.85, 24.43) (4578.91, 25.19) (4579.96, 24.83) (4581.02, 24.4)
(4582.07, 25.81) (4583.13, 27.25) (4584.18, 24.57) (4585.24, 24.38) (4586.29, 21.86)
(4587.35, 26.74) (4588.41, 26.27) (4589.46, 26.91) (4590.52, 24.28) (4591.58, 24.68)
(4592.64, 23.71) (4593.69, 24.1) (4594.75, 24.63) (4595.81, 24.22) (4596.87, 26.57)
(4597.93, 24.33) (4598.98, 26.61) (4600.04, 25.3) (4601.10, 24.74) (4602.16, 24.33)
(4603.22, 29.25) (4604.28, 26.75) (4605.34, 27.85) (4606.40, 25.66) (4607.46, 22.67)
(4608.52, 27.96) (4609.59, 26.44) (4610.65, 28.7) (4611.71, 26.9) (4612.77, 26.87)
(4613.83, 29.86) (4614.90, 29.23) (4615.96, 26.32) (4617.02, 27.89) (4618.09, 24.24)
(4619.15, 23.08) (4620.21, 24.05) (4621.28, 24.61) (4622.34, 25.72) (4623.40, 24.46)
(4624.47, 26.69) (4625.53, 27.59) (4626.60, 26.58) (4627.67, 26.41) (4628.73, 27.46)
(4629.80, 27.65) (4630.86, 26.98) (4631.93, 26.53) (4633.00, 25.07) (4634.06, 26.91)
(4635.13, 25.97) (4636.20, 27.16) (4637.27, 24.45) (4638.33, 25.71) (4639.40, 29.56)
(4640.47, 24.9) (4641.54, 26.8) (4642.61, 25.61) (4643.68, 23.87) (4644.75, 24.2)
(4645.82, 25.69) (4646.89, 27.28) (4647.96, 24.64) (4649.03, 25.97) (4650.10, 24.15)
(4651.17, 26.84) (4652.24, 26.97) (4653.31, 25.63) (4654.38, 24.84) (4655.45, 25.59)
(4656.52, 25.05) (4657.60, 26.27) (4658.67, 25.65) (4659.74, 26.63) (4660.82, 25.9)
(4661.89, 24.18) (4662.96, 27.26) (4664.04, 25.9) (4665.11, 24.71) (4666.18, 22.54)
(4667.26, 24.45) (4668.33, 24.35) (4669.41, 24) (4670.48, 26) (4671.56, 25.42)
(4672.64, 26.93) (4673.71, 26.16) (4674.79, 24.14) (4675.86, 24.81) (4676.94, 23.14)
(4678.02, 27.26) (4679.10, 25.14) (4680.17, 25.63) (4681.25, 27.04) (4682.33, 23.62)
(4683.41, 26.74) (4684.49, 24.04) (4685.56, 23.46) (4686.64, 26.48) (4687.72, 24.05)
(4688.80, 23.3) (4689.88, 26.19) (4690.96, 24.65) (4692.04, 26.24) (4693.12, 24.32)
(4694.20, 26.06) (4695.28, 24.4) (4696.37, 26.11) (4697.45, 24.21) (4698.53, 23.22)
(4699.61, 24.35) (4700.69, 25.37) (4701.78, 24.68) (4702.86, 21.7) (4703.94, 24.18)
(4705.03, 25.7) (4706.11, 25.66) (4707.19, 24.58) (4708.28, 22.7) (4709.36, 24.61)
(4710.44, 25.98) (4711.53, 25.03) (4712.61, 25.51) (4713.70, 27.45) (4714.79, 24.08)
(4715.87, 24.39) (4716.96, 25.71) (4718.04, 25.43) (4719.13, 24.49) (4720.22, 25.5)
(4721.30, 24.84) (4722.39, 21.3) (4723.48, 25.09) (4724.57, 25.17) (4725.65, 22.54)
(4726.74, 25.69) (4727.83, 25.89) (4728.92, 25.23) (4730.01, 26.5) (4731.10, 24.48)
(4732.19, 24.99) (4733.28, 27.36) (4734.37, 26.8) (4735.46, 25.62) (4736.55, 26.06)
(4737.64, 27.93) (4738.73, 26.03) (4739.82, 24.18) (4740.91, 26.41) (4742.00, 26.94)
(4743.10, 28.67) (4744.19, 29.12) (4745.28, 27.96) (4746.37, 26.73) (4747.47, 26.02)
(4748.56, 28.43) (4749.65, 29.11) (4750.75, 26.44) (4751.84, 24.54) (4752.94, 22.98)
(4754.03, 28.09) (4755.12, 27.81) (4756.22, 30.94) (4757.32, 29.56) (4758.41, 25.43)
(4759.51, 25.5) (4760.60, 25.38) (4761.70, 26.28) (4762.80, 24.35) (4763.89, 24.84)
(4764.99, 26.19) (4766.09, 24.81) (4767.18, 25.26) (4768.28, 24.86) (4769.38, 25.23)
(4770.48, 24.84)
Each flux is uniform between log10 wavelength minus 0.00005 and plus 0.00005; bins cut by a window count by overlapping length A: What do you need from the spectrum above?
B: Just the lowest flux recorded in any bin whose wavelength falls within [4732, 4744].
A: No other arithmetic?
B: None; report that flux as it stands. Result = 24.18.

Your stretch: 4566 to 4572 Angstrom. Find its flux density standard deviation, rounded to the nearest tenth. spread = 0.9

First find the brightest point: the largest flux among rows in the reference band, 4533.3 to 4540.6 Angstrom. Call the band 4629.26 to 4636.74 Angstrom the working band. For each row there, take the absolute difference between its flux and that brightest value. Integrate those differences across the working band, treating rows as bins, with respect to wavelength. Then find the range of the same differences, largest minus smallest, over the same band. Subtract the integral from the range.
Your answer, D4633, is -11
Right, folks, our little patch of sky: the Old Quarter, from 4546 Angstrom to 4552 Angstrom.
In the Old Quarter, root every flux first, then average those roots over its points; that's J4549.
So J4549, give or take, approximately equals 4.84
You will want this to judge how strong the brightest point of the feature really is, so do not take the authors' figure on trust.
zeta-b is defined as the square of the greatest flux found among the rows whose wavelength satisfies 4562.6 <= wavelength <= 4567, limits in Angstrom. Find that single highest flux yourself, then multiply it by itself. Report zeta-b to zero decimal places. 750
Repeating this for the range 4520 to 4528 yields 626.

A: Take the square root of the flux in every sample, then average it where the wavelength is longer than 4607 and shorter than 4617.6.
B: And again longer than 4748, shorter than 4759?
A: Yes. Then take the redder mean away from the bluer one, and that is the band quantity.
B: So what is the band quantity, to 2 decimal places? 0.00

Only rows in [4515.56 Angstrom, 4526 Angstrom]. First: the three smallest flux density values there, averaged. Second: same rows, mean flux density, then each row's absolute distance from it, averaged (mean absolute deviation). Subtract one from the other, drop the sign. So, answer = 20.2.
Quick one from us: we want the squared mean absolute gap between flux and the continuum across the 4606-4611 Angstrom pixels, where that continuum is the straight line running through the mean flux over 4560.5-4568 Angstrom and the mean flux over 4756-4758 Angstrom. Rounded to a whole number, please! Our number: 3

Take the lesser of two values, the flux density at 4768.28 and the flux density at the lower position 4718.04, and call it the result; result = 24.9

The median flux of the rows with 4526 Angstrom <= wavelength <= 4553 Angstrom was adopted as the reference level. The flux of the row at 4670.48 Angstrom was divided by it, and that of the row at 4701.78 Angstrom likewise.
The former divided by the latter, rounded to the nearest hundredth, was 1.05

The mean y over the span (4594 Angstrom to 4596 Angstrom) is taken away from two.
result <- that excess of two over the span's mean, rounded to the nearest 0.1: -22.4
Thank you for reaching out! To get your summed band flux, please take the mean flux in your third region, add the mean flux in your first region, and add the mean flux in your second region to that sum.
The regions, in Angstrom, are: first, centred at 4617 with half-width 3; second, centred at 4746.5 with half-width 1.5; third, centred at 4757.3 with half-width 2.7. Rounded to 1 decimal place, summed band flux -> 80.9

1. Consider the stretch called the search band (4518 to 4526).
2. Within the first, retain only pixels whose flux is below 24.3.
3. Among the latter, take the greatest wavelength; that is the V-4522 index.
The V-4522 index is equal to 4525.45 Angstrom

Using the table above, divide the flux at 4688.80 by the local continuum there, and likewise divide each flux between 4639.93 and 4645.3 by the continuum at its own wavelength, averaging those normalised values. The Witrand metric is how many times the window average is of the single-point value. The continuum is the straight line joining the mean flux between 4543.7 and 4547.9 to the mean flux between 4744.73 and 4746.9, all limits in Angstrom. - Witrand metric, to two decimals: 1.11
